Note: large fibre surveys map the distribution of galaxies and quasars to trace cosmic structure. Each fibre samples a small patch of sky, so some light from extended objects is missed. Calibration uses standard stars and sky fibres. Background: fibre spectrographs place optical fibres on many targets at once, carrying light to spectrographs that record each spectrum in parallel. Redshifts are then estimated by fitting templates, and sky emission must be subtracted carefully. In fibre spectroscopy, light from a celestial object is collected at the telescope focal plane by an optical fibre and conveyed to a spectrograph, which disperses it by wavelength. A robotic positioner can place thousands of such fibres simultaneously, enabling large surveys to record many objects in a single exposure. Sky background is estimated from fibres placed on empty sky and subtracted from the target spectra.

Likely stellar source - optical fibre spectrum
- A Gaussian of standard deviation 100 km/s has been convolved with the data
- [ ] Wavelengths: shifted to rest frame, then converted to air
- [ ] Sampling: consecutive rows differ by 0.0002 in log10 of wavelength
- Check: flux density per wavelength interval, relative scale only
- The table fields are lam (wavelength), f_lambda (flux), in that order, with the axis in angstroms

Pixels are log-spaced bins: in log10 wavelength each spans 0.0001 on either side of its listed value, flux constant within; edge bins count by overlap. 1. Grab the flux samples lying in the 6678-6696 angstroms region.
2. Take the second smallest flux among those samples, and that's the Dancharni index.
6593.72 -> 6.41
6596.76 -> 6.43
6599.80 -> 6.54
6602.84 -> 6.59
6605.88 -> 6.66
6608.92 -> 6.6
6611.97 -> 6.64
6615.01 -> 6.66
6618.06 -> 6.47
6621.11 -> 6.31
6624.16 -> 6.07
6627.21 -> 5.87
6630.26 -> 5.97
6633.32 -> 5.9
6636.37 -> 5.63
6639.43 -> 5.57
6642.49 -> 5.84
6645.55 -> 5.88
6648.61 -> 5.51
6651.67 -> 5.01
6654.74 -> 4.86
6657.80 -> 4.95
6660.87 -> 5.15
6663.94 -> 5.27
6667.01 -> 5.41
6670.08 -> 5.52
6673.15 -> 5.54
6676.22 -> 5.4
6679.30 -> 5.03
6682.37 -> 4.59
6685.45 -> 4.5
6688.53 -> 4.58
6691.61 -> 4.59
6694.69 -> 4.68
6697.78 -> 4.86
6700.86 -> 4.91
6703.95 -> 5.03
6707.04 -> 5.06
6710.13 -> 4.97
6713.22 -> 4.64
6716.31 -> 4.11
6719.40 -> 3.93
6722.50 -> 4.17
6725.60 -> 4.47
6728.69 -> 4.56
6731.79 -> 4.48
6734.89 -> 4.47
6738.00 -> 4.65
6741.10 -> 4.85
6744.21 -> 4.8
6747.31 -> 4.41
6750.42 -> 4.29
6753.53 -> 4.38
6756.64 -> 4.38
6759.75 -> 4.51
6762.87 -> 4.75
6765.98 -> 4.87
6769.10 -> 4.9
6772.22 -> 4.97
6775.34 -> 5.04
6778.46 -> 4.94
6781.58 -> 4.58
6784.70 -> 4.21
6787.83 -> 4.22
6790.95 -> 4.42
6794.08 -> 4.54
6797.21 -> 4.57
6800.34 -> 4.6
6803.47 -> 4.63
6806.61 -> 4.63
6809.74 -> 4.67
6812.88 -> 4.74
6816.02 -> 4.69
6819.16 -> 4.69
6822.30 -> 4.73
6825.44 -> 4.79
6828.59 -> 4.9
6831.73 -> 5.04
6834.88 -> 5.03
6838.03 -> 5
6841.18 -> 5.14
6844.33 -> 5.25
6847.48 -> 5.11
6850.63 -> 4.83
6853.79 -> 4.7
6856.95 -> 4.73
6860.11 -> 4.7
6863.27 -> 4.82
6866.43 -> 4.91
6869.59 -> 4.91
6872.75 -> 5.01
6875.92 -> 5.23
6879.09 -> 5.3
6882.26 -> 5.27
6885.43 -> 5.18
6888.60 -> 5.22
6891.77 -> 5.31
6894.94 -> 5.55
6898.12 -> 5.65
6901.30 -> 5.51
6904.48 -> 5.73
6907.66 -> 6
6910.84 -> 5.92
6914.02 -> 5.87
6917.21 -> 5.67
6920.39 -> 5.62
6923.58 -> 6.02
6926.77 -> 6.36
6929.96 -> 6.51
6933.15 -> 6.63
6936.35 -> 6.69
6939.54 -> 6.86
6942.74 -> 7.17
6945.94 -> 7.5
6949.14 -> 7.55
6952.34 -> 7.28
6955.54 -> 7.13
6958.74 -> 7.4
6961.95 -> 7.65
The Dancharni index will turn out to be 4.58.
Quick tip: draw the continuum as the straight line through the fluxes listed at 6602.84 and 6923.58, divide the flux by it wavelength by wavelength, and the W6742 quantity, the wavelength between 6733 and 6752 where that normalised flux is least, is 6750.42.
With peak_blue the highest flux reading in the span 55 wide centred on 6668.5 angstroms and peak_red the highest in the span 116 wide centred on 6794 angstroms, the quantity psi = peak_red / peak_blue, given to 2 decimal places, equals 0.89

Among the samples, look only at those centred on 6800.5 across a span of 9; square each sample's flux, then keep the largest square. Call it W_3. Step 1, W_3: 21.4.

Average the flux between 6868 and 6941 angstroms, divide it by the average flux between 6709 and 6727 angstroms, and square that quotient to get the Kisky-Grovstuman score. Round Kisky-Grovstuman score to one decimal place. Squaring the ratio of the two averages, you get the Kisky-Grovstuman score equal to 1.7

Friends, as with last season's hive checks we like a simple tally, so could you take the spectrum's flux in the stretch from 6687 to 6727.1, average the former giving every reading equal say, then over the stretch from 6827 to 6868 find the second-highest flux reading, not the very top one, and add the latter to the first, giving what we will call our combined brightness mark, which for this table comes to 9.8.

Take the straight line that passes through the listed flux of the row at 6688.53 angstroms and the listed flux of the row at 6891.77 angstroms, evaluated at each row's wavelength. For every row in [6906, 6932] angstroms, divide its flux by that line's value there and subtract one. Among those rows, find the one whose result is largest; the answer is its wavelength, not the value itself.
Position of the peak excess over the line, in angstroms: 6929.96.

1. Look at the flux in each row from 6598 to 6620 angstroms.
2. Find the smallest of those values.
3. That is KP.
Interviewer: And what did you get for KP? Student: 6.47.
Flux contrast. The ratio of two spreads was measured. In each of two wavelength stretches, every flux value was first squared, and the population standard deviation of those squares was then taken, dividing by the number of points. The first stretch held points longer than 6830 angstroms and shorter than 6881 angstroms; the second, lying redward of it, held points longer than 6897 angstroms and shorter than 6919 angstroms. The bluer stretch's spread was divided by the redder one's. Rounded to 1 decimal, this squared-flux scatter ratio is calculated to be 1.0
